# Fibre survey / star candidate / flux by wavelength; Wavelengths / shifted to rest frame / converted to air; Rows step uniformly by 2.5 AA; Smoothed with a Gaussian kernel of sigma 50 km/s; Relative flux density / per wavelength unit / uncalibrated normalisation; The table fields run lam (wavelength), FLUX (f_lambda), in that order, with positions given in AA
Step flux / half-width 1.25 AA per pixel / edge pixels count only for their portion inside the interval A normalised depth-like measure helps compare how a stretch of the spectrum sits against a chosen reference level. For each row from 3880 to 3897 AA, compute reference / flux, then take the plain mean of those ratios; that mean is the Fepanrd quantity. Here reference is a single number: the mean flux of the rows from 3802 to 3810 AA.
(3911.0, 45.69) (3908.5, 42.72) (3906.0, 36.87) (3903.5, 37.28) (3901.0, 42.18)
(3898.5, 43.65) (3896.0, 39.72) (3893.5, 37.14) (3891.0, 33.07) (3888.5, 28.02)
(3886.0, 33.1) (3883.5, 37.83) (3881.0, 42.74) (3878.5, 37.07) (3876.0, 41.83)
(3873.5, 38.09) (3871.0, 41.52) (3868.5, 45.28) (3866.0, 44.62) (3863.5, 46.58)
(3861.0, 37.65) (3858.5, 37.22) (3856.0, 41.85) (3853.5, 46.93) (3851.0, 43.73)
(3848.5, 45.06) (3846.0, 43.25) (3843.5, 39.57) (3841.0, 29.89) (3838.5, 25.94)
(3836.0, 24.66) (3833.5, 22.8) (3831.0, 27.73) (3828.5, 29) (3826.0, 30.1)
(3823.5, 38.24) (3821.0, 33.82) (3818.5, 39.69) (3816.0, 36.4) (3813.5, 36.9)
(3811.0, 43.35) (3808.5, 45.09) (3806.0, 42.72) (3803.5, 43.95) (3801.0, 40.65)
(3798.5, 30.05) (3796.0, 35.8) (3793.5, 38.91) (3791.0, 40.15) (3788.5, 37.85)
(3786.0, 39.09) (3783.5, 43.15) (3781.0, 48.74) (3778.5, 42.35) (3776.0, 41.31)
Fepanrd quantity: 1.24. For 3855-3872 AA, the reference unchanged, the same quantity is 1.05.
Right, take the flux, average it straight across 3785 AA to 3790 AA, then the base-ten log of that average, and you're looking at 1.59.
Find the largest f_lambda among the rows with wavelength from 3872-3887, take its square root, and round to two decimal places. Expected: 6.54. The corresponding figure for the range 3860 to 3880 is 6.82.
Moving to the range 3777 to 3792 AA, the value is 6.98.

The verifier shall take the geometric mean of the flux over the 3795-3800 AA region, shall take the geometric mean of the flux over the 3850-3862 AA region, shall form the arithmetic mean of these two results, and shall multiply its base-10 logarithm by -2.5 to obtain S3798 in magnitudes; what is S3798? -3.92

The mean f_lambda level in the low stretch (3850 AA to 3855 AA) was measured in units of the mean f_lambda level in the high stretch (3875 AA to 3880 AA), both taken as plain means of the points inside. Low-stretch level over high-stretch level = 1.15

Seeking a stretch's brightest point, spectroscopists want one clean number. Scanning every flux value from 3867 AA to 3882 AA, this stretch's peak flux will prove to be 45.28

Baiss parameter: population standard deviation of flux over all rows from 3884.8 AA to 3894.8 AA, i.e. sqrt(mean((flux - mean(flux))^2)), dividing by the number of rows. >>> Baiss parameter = 3.2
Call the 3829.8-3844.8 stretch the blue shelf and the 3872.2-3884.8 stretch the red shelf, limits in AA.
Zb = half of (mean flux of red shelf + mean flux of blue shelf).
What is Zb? 34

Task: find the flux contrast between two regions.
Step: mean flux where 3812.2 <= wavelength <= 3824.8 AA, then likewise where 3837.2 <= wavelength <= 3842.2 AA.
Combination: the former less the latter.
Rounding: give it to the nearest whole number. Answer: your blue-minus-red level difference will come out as 9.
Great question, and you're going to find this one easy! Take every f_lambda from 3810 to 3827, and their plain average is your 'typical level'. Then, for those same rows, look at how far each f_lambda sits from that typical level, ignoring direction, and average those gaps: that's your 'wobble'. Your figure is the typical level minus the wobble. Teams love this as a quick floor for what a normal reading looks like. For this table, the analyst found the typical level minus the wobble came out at 34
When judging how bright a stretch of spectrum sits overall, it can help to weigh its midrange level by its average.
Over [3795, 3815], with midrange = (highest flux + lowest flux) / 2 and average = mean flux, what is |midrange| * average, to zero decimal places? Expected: 1496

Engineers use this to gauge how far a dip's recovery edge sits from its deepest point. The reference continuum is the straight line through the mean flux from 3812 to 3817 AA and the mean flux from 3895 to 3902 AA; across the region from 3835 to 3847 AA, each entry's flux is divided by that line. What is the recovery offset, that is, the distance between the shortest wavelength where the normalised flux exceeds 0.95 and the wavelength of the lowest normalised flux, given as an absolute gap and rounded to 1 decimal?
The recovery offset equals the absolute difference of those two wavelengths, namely 7.5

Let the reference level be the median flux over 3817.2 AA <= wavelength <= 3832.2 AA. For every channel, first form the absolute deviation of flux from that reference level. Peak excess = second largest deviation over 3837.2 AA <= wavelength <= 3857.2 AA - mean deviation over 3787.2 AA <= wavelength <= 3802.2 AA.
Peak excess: 7.2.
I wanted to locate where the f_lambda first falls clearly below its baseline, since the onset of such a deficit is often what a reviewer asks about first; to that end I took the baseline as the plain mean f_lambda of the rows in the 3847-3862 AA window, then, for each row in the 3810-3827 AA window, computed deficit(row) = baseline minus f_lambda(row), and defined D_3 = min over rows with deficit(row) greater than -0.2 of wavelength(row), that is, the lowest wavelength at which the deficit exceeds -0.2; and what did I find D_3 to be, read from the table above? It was 3813.5 AA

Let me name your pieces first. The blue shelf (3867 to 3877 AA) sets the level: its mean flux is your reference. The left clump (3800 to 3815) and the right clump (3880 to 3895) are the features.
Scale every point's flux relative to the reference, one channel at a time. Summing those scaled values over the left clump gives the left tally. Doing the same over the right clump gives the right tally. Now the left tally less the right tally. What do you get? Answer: 1.0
